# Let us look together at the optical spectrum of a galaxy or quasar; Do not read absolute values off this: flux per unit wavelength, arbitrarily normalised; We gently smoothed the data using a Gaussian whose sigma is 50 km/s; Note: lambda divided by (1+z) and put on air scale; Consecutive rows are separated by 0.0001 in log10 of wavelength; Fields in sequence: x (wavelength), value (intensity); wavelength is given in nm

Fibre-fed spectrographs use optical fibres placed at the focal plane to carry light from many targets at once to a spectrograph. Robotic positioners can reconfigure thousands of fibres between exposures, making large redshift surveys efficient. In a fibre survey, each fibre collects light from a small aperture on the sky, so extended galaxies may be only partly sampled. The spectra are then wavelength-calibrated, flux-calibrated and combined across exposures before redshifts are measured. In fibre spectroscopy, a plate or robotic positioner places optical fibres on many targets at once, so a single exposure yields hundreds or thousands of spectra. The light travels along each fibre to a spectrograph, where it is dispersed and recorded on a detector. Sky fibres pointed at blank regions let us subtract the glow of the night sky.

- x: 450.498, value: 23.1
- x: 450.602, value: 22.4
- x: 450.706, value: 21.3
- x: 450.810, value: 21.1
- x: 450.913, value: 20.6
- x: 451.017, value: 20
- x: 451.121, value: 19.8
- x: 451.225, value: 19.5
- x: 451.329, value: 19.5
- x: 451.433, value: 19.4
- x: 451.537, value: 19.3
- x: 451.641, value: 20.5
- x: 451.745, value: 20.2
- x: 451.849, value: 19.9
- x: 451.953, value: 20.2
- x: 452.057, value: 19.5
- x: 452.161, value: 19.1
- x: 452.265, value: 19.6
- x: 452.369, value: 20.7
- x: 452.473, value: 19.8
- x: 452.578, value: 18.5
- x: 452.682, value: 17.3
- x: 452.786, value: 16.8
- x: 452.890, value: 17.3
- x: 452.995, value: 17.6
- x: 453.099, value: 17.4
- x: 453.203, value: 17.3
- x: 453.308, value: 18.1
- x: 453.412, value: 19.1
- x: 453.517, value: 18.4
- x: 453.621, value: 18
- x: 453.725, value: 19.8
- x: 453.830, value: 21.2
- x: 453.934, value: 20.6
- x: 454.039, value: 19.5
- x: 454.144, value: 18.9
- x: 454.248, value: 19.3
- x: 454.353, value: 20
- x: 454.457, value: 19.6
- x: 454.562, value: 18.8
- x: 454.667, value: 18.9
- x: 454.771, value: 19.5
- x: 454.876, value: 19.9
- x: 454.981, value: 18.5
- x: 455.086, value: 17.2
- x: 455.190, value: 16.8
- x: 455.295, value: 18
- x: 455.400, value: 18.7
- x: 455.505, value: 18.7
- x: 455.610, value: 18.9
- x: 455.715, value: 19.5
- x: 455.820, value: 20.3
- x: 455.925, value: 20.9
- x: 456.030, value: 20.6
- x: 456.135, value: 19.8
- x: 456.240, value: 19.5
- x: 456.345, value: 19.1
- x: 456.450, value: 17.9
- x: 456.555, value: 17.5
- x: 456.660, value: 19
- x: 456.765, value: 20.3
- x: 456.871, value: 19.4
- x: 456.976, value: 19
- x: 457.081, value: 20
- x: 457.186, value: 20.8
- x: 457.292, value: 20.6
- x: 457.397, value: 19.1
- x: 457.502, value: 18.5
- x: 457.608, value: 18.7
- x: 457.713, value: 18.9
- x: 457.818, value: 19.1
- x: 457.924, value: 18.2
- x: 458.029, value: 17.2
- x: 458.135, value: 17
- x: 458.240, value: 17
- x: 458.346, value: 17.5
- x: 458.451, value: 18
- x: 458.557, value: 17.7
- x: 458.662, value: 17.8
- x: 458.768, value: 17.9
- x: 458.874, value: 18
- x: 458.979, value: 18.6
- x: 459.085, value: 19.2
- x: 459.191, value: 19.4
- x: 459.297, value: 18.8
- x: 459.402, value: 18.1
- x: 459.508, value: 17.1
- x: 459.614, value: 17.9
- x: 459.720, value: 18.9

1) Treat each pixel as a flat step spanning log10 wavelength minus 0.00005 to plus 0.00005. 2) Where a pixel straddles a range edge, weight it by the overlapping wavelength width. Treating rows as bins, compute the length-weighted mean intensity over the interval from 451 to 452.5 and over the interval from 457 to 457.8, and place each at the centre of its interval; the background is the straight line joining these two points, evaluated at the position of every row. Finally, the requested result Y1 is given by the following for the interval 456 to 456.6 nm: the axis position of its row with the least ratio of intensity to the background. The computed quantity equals 456.555 nm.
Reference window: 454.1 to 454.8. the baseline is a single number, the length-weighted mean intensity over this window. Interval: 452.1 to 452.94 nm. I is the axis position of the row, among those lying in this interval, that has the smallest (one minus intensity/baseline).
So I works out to 452.369 nm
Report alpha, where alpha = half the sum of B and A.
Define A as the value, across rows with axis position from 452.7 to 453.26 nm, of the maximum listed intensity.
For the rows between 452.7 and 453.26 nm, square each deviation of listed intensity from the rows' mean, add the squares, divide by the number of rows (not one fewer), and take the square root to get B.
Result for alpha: 8.9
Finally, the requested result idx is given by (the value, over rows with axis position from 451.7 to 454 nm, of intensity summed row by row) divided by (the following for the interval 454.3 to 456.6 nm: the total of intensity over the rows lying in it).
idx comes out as 0.99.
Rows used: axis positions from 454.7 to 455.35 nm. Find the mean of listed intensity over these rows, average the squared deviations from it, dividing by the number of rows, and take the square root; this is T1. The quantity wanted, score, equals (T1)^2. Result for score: 1.3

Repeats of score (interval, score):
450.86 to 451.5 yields 0.2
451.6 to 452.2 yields 0.2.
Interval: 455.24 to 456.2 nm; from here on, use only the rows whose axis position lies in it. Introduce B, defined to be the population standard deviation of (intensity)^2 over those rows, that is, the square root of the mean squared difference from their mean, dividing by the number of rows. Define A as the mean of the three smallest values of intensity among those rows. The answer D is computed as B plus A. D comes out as 55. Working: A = 18.5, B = 36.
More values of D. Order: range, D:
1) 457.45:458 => 30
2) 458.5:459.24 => 42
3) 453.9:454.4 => 43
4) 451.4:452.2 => 38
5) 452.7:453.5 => 42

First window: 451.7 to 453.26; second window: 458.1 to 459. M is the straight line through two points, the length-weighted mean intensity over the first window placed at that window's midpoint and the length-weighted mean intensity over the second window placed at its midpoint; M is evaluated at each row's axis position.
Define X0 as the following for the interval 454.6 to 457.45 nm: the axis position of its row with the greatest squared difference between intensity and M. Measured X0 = 457.186 nm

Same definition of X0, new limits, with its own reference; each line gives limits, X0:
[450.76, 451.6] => 450.810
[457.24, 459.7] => 457.292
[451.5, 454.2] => 453.830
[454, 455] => 454.353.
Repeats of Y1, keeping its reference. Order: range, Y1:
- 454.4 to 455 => 454.981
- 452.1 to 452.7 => 452.682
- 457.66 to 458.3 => 458.135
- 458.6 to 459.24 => 458.662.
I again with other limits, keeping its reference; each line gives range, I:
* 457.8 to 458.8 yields 457.818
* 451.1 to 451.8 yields 451.641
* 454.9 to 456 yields 455.925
